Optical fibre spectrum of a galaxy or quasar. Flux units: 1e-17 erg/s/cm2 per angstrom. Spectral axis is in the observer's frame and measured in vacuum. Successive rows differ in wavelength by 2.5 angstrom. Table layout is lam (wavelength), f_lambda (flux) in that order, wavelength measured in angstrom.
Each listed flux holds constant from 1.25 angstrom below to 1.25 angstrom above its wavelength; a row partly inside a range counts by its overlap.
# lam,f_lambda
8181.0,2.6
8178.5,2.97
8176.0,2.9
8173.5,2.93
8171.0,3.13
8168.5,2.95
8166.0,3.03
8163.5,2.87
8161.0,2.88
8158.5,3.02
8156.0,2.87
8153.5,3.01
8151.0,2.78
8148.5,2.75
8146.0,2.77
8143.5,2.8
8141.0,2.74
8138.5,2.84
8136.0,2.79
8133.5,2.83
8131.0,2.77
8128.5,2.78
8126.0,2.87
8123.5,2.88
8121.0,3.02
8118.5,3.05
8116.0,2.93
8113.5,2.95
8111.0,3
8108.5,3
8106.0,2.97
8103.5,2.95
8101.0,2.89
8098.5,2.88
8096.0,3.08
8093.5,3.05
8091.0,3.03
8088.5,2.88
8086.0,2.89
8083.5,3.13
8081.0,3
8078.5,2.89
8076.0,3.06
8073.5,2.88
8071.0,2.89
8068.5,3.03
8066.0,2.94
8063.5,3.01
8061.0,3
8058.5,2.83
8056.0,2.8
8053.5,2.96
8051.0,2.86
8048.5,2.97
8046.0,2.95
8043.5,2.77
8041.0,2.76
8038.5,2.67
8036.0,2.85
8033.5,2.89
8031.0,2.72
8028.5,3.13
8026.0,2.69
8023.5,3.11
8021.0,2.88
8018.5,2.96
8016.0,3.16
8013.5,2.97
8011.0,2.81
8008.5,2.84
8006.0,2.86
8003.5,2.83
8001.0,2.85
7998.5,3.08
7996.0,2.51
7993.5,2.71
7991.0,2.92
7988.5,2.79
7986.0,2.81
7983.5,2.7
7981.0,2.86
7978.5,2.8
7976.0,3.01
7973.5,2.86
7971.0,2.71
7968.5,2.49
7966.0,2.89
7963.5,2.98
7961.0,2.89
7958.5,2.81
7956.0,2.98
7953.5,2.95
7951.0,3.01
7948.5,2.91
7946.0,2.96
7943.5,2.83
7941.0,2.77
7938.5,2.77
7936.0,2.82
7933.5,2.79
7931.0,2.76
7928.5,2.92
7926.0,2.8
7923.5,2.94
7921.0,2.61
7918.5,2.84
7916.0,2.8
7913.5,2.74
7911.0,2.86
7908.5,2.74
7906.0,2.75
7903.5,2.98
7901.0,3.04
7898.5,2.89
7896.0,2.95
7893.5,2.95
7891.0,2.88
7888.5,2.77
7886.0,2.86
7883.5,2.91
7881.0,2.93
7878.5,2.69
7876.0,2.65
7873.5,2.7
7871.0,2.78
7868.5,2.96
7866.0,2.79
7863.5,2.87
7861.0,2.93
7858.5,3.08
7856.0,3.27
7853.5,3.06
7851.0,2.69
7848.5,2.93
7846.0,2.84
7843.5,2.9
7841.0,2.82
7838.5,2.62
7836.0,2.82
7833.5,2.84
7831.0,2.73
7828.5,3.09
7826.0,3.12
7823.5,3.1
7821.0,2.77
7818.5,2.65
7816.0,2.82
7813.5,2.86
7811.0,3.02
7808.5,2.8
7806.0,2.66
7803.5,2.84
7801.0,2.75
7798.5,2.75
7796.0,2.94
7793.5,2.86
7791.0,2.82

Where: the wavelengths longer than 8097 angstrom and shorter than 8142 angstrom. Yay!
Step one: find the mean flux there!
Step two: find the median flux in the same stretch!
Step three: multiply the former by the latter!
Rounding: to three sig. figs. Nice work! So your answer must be 8.36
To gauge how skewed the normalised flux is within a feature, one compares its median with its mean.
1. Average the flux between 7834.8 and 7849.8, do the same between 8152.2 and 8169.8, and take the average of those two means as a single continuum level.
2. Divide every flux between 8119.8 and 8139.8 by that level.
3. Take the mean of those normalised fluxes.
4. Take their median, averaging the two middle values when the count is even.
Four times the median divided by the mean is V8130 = 3.98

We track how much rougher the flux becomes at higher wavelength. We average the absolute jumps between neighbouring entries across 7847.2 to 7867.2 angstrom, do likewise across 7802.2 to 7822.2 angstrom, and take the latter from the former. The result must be 0.04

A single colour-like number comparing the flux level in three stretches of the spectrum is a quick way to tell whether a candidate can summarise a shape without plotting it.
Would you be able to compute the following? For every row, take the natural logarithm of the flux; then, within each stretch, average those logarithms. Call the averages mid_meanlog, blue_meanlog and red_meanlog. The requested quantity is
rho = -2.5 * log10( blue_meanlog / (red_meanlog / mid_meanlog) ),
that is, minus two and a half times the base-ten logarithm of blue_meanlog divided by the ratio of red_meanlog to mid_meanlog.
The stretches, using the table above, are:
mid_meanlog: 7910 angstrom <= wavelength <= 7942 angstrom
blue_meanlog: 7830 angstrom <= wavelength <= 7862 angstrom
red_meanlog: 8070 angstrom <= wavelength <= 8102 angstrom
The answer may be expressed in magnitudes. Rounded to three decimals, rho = -0.003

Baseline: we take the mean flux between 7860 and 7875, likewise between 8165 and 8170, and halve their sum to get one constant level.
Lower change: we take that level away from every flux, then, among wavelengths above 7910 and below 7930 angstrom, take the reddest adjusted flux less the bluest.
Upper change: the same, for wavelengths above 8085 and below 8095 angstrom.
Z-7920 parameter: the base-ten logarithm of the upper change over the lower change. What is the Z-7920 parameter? 0.43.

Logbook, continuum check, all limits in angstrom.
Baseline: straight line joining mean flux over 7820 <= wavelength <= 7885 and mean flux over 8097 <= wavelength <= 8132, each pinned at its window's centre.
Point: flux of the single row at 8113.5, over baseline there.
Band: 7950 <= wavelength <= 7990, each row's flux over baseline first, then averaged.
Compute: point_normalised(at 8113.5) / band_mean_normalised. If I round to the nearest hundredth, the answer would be 1.03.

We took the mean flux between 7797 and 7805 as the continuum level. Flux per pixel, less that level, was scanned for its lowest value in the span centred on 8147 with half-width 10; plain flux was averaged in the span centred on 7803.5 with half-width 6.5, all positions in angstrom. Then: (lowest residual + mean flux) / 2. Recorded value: 1.36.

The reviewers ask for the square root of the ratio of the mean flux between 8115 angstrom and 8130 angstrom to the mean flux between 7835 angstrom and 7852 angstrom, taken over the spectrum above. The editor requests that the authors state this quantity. 1.02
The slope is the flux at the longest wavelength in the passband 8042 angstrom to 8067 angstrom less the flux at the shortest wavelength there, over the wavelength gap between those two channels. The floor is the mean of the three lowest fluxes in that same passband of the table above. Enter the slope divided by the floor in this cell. 0.003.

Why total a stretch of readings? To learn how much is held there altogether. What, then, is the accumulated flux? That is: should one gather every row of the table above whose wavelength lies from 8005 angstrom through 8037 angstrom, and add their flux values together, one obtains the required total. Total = 37.9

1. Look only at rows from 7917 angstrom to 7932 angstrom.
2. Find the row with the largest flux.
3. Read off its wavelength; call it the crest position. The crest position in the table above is 7923.5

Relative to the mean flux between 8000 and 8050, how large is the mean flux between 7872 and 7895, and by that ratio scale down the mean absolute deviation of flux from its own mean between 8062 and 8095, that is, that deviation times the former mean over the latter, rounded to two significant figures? 0.076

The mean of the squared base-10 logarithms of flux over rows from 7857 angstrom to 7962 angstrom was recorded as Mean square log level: 0.207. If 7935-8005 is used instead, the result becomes 0.205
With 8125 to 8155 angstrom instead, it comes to 0.201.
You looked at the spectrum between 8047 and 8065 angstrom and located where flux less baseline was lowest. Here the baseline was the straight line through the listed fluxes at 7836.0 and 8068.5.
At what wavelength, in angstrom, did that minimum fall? 8056.0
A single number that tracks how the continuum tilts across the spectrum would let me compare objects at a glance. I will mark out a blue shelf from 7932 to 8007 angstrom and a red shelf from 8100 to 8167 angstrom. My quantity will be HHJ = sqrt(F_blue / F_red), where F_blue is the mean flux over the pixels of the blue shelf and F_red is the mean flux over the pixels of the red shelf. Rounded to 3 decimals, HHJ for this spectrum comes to 0.991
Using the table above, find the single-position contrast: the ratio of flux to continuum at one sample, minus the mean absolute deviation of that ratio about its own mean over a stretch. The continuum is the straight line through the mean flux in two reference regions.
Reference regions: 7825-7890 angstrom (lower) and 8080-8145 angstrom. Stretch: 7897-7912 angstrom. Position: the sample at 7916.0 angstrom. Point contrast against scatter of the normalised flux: 0.94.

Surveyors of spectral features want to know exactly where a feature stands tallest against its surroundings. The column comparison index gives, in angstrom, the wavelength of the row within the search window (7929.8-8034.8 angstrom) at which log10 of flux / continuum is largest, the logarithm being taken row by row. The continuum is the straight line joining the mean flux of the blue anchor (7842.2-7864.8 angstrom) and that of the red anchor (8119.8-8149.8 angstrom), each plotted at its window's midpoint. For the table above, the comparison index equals 8016.0 angstrom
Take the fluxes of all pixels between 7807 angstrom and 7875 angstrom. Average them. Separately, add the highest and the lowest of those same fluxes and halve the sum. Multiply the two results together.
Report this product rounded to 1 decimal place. 8.5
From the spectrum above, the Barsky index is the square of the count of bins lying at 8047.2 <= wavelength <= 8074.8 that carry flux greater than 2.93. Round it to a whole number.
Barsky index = 36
